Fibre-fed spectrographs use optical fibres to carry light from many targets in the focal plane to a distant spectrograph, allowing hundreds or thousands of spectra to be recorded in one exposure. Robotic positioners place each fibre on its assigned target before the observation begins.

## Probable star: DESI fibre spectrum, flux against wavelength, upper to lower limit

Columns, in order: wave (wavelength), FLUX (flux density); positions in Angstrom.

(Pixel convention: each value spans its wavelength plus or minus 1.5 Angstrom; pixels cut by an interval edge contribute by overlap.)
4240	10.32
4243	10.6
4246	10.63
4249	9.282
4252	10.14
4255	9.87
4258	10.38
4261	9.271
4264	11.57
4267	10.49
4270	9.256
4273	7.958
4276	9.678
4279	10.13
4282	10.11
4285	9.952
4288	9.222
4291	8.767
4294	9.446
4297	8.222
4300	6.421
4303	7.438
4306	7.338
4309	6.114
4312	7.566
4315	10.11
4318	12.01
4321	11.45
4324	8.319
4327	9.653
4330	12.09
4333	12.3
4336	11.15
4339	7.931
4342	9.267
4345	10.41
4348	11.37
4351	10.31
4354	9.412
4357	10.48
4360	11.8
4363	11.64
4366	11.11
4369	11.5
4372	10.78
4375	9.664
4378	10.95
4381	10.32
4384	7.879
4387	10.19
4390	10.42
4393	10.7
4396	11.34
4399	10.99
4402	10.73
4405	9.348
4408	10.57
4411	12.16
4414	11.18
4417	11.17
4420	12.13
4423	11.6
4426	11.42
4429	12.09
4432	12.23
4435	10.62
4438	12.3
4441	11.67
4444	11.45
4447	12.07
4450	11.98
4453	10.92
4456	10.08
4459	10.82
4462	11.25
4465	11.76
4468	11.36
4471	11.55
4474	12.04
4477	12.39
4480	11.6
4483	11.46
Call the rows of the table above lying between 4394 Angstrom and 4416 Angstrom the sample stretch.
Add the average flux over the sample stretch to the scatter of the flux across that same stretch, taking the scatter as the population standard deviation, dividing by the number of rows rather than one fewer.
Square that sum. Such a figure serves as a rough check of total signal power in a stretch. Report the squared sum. 137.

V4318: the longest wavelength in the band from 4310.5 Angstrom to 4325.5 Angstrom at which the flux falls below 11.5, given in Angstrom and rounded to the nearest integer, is 4324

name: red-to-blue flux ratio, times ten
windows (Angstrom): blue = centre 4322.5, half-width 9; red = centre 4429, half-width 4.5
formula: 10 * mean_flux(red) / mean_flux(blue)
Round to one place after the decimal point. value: 11.2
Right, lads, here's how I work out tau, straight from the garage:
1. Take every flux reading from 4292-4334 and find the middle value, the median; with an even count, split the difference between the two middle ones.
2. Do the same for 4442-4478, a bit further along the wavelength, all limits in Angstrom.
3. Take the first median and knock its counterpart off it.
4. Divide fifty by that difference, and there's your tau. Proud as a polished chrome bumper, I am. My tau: -19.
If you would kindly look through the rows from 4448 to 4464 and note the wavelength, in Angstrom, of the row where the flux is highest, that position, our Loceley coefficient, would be 4450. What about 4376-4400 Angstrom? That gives 4396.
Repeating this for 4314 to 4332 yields 4330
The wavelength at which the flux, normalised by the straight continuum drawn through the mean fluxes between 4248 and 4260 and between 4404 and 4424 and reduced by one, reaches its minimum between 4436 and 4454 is 4453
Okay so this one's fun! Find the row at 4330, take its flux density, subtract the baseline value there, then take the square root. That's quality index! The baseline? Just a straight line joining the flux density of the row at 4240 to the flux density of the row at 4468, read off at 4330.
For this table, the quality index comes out 1.2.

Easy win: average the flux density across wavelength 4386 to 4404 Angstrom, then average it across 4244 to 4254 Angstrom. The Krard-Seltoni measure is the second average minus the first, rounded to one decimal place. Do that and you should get -0.7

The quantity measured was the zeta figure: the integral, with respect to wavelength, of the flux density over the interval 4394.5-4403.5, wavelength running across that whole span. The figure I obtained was 99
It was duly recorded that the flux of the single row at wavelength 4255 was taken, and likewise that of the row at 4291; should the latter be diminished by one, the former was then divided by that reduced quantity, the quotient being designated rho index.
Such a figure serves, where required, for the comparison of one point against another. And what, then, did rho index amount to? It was 1.27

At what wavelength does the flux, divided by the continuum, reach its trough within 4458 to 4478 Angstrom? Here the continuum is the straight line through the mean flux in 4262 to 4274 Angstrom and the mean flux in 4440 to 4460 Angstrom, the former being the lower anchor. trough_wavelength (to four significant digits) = 4459 Angstrom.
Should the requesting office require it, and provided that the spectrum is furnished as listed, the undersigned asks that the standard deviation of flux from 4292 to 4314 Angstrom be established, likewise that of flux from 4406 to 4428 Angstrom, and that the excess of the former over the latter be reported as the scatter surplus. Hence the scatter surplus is 0.5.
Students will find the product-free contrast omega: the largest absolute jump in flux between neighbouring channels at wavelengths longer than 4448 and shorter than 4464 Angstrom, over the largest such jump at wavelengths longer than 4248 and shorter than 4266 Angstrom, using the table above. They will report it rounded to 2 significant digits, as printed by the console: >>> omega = 0.46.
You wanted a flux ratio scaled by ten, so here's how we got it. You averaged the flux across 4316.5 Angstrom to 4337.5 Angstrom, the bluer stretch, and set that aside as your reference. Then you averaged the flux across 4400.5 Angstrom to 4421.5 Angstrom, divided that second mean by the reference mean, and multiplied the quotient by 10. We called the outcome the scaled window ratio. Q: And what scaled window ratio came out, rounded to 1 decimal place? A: 10.0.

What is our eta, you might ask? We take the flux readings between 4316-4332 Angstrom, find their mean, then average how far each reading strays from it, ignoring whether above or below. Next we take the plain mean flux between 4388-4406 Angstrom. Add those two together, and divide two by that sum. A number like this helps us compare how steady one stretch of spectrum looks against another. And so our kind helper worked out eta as 0.167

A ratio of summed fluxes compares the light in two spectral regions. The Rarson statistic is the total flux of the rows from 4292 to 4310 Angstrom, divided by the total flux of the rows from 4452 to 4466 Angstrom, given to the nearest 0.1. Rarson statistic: 0.8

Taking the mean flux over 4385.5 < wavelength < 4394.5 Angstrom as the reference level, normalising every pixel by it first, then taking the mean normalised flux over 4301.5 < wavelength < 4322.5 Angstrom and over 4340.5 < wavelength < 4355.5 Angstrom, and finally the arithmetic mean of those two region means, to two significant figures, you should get 0.91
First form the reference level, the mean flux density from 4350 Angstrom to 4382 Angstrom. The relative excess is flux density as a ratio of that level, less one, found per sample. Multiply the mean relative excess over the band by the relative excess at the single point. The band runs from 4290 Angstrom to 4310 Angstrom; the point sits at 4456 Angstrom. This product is 0.017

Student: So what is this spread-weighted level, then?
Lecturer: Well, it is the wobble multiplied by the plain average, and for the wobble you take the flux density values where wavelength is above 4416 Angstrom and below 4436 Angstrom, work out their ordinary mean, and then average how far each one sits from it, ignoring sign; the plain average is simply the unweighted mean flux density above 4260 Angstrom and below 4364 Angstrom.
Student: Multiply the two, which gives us 4.5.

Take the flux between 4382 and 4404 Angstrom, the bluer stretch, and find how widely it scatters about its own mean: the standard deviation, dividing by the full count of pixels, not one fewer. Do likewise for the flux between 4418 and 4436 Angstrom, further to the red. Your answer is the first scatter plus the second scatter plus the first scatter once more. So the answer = 2.67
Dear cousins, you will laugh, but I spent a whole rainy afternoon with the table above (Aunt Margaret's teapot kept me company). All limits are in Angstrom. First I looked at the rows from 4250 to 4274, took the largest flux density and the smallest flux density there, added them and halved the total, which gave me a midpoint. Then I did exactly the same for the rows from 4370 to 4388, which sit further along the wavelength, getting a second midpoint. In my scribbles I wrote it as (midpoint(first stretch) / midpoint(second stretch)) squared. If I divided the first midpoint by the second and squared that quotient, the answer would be 1.08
